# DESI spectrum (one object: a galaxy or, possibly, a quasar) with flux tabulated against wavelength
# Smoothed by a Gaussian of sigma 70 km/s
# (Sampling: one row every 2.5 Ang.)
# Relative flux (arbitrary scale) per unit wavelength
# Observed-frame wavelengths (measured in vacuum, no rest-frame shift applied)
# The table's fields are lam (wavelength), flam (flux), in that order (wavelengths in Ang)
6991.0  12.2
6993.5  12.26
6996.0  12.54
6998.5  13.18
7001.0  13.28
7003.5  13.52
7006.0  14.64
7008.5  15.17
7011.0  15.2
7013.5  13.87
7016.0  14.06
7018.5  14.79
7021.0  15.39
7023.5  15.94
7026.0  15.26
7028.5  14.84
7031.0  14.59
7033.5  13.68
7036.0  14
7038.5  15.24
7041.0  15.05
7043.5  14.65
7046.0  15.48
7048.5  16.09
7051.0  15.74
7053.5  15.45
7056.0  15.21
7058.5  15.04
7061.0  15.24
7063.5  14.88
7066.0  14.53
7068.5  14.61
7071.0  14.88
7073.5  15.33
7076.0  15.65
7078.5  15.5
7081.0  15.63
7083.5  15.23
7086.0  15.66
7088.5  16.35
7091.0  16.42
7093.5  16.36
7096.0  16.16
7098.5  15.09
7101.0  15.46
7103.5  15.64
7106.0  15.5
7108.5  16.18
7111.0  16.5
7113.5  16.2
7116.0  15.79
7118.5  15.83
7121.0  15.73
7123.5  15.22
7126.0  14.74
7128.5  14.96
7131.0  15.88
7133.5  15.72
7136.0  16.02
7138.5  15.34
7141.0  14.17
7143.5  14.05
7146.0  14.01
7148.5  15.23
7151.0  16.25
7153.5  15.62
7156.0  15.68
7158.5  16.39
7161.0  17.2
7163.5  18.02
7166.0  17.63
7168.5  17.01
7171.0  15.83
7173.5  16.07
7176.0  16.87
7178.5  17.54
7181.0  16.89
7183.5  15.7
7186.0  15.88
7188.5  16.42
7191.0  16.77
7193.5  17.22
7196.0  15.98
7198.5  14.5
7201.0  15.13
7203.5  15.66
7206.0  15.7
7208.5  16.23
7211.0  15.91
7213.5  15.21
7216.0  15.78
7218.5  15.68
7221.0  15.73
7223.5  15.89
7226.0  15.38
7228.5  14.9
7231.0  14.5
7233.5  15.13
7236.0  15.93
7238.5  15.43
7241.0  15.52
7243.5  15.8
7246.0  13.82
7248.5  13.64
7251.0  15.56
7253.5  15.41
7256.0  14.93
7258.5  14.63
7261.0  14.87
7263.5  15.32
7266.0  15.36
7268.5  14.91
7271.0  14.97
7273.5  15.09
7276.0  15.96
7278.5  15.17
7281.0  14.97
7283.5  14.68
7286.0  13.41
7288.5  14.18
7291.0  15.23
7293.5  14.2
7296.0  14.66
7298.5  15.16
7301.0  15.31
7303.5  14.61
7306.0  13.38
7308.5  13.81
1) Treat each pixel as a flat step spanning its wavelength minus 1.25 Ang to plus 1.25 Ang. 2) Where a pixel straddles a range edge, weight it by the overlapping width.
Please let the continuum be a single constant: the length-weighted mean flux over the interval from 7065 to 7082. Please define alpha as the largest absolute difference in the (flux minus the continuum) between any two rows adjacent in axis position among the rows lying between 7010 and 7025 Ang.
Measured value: 1.33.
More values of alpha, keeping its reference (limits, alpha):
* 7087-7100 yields 1.07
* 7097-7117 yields 0.68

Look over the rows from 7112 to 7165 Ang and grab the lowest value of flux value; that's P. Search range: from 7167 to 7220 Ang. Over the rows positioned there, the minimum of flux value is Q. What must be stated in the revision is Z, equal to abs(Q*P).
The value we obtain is 203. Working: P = 14.01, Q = 14.5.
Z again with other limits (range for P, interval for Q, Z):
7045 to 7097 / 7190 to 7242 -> 211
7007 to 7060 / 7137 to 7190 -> 192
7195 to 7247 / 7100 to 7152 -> 194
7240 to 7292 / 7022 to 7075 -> 183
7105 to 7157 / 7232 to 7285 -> 191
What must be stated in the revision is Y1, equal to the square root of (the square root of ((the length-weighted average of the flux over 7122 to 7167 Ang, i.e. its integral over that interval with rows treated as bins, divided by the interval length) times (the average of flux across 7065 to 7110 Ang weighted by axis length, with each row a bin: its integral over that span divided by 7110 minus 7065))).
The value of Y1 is 3.95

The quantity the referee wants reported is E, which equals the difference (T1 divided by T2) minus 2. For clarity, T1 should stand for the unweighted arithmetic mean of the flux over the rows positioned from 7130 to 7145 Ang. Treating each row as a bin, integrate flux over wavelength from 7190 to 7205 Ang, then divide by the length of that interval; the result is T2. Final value -1.04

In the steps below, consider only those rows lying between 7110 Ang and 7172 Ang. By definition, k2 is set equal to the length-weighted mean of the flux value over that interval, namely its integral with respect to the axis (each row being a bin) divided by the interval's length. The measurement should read 15.8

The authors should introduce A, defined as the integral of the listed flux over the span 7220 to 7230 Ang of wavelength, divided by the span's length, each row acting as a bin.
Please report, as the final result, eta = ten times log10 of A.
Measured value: 11.89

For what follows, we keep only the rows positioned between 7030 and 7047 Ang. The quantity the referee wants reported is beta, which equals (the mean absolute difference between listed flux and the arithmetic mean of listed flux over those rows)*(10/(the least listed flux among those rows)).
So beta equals 0.37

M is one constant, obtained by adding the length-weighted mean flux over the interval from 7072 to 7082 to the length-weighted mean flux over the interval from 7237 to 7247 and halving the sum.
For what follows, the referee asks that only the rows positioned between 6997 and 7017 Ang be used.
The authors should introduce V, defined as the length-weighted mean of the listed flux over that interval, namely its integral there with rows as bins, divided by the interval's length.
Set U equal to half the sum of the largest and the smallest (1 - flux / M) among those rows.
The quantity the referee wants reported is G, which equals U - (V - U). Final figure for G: -13.9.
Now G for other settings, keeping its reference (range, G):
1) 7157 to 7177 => -17.1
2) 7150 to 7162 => -16.3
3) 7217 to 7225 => -15.8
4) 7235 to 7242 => -15.7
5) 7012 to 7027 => -14.8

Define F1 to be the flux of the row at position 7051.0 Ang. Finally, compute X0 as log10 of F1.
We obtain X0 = 1.20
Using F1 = 15.74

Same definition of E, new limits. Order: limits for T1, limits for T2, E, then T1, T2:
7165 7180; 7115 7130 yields -0.91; 16.8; 15.4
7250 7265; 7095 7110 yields -1.04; 15.1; 15.7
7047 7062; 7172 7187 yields -1.06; 15.5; 16.5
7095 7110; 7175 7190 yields -1.05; 15.7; 16.5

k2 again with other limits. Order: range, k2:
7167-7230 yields 16.0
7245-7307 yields 14.8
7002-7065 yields 14.9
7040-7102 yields 15.4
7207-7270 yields 15.3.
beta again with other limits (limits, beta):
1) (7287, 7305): 0.28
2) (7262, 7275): 0.11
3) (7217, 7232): 0.30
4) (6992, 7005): 0.36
